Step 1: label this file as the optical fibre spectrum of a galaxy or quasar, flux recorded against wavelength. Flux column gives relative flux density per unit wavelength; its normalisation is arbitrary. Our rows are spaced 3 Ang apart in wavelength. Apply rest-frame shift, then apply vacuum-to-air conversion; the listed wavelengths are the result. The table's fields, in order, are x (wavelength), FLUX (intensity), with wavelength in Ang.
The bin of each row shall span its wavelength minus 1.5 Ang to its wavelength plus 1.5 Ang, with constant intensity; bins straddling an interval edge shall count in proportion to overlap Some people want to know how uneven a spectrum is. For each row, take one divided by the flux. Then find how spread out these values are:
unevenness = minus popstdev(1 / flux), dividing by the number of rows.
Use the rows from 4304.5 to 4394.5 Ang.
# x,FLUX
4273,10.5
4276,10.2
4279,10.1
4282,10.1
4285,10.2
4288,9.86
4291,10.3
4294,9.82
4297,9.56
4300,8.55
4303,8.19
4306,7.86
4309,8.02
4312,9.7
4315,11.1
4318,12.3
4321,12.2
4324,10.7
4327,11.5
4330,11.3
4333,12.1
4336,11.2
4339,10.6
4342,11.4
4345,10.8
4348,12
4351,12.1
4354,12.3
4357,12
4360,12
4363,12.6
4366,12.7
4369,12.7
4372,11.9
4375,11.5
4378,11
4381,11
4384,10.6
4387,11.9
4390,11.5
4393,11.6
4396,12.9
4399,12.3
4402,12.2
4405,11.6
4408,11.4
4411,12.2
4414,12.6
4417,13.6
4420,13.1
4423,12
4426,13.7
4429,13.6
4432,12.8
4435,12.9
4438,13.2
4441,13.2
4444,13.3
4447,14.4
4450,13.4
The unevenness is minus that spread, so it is -0.011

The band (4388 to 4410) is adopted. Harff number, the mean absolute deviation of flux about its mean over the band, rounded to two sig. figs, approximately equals 0.46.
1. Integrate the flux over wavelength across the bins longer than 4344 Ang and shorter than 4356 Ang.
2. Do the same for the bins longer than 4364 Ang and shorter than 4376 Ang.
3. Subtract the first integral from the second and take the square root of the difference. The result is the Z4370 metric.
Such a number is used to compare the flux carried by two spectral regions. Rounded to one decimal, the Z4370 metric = 2.2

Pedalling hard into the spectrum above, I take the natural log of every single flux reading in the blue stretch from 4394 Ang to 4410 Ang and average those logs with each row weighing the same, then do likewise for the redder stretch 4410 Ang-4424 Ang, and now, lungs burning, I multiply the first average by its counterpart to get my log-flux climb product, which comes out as 6.33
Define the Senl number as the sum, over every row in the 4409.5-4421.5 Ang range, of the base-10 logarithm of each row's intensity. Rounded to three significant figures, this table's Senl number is 4.44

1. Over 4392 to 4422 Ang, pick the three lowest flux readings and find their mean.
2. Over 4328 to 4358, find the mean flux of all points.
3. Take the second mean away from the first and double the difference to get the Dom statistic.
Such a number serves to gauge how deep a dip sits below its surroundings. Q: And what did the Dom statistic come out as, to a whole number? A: 0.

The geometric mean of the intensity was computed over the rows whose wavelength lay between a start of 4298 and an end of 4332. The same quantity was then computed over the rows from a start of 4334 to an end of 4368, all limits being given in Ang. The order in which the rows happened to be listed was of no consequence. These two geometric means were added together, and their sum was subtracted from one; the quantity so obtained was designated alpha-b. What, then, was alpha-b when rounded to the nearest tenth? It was -20.8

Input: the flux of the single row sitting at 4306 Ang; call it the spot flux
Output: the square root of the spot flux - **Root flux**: 2.8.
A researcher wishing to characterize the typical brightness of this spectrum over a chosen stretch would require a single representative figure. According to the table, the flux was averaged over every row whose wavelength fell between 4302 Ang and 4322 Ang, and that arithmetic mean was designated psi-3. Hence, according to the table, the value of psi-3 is 9.9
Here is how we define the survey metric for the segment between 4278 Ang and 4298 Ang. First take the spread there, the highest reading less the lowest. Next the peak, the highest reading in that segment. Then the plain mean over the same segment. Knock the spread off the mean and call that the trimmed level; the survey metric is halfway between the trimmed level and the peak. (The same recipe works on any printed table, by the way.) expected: 9.8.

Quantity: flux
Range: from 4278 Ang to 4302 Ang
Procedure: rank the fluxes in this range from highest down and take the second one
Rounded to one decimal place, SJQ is 10.2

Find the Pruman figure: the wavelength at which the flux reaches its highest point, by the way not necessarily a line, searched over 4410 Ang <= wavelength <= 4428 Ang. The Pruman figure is 4426 Ang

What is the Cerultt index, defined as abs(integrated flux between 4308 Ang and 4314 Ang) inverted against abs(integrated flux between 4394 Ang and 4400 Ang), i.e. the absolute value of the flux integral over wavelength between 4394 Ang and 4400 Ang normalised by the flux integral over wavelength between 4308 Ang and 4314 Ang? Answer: 1.4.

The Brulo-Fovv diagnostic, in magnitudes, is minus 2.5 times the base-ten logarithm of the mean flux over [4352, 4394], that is -2.68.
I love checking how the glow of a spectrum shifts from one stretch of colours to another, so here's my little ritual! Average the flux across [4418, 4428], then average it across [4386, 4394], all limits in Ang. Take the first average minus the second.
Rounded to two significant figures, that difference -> 1.3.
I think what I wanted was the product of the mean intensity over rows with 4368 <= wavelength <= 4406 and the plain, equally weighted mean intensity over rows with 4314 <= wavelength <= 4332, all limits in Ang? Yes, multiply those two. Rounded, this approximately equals 135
